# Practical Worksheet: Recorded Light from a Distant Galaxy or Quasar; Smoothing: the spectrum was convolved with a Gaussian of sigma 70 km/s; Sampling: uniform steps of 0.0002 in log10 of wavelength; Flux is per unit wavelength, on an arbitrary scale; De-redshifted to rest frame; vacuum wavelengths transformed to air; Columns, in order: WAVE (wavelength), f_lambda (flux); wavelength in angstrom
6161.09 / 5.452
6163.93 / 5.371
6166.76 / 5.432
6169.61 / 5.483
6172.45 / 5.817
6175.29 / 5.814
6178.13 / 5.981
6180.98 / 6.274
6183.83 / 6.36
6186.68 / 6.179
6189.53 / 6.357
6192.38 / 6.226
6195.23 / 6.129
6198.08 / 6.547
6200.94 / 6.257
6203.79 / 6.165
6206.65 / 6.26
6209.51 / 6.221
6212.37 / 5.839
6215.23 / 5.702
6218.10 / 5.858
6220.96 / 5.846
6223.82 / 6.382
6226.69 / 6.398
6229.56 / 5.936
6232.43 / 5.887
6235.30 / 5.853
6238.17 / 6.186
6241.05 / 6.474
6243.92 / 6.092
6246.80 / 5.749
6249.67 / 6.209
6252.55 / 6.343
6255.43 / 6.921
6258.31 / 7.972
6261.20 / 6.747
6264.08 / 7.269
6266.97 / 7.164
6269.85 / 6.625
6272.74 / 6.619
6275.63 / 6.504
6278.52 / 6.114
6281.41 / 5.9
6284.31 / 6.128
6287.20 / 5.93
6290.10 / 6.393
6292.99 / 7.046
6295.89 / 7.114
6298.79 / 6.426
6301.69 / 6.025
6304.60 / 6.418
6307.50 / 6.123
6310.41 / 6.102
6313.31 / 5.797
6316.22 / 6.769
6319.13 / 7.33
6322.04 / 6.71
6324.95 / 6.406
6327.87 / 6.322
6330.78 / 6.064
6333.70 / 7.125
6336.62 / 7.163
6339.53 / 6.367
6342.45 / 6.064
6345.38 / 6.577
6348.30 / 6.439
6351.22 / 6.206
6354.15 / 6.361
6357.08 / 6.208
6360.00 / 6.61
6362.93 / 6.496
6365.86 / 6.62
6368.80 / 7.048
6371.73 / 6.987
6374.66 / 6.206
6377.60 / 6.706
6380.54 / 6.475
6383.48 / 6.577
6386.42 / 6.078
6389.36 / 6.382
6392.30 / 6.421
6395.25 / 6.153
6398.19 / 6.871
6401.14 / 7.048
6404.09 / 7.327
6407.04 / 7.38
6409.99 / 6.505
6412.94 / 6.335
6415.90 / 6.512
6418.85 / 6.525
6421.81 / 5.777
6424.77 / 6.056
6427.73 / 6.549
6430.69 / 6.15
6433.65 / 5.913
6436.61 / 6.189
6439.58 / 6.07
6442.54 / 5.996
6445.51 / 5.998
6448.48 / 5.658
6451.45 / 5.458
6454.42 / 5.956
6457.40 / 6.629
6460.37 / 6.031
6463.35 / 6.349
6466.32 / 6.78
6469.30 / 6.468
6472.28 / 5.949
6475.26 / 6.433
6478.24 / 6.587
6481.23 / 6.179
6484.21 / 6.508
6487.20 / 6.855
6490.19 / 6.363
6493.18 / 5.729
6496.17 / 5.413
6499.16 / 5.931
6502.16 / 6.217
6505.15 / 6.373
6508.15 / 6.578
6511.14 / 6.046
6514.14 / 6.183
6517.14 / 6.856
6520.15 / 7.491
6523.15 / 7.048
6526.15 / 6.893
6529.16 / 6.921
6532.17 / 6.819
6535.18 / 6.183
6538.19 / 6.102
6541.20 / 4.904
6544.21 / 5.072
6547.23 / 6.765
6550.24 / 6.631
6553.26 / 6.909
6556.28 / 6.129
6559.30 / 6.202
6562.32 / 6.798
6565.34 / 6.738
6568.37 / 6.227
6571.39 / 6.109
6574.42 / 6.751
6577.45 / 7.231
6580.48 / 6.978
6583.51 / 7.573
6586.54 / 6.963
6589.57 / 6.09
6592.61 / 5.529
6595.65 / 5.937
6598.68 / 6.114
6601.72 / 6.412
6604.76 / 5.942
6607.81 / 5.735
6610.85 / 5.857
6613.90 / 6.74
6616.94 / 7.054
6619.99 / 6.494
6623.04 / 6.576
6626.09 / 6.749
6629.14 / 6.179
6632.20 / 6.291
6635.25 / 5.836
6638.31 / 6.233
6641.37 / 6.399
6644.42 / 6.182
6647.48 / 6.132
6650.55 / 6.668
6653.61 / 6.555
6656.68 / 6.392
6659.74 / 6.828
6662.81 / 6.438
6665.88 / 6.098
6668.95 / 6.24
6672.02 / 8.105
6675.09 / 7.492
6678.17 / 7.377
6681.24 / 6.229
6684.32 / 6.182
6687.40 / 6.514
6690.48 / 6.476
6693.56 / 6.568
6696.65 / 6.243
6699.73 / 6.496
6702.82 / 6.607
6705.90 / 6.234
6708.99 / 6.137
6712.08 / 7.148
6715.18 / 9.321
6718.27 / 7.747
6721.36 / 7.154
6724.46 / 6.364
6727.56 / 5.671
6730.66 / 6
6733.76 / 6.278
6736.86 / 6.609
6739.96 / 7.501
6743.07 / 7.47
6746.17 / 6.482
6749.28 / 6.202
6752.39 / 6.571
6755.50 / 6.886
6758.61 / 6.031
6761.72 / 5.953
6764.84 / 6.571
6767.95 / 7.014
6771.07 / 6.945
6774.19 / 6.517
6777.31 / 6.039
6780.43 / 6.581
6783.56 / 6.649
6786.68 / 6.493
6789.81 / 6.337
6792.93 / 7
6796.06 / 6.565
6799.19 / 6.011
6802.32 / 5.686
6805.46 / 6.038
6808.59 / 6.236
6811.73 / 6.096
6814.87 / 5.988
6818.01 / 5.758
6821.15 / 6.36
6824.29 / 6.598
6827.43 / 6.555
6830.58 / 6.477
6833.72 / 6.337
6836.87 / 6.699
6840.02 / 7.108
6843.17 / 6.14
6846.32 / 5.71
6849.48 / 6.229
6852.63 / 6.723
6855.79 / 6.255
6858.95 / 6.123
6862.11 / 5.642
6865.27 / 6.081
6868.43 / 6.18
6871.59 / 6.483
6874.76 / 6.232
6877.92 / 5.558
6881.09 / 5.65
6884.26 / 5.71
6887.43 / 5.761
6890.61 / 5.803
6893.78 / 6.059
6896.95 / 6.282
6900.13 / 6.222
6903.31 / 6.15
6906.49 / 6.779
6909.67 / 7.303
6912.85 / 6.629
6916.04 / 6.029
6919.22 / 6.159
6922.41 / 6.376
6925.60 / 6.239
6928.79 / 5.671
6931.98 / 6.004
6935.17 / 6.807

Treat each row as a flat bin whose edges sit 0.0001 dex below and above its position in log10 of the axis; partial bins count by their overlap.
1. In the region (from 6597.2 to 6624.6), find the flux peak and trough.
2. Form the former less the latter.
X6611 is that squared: 1.74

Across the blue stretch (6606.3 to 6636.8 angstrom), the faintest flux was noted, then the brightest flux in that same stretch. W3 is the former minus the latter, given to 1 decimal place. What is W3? -1.3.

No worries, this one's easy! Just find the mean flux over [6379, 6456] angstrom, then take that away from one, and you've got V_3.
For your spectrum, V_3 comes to -5.3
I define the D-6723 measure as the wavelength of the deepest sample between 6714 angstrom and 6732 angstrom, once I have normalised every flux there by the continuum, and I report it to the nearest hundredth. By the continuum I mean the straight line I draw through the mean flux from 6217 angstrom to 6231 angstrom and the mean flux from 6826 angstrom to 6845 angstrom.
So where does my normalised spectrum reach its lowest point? 6727.56 angstrom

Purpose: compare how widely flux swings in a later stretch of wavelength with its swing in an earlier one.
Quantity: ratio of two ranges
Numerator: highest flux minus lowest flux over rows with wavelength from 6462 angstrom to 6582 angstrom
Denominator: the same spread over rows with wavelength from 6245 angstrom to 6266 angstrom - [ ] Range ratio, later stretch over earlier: 1.2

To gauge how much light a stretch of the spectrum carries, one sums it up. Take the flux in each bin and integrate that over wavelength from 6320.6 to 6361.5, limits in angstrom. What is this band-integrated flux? 265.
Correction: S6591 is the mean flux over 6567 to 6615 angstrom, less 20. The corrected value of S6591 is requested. -13.6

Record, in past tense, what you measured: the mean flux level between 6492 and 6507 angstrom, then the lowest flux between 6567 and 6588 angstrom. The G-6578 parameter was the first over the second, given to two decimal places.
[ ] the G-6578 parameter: 0.97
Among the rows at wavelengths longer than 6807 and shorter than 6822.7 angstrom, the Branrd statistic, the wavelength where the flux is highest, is 6821.15 angstrom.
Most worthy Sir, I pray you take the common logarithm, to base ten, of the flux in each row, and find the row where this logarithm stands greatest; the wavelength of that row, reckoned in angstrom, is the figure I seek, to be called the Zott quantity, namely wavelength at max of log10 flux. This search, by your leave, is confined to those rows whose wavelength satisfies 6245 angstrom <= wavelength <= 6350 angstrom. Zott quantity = 6258.31 angstrom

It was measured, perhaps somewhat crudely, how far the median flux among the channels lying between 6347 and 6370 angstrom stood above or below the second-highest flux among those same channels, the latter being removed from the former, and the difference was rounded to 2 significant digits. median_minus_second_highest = -0.15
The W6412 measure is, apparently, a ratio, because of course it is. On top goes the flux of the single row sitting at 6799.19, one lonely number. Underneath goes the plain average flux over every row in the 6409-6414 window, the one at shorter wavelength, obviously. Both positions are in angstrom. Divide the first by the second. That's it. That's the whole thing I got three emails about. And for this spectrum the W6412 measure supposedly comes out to 0.94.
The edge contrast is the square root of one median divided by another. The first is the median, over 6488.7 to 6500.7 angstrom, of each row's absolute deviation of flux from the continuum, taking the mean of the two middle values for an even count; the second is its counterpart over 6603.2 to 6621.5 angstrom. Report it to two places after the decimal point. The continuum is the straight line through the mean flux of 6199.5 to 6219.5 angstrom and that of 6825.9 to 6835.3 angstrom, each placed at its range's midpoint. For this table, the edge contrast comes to 0.96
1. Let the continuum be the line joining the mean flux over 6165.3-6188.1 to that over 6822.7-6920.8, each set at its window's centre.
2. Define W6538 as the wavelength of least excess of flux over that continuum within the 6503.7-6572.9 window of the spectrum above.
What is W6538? 6541.20 angstrom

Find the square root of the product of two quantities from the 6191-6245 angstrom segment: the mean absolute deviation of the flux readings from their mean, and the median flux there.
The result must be 1.12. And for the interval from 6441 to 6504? 1.44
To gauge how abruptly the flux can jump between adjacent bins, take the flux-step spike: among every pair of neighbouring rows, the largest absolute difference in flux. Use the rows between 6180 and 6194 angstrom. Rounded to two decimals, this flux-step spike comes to 0.18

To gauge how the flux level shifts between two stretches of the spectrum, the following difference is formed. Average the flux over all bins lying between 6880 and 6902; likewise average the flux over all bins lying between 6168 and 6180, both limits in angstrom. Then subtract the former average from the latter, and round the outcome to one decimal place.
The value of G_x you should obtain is -0.2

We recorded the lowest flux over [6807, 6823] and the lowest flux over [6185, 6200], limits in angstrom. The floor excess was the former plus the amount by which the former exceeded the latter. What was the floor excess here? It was 5.39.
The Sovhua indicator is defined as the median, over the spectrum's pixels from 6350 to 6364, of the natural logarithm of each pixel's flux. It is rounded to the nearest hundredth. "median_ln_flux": 1.85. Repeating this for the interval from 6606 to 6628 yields 1.88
